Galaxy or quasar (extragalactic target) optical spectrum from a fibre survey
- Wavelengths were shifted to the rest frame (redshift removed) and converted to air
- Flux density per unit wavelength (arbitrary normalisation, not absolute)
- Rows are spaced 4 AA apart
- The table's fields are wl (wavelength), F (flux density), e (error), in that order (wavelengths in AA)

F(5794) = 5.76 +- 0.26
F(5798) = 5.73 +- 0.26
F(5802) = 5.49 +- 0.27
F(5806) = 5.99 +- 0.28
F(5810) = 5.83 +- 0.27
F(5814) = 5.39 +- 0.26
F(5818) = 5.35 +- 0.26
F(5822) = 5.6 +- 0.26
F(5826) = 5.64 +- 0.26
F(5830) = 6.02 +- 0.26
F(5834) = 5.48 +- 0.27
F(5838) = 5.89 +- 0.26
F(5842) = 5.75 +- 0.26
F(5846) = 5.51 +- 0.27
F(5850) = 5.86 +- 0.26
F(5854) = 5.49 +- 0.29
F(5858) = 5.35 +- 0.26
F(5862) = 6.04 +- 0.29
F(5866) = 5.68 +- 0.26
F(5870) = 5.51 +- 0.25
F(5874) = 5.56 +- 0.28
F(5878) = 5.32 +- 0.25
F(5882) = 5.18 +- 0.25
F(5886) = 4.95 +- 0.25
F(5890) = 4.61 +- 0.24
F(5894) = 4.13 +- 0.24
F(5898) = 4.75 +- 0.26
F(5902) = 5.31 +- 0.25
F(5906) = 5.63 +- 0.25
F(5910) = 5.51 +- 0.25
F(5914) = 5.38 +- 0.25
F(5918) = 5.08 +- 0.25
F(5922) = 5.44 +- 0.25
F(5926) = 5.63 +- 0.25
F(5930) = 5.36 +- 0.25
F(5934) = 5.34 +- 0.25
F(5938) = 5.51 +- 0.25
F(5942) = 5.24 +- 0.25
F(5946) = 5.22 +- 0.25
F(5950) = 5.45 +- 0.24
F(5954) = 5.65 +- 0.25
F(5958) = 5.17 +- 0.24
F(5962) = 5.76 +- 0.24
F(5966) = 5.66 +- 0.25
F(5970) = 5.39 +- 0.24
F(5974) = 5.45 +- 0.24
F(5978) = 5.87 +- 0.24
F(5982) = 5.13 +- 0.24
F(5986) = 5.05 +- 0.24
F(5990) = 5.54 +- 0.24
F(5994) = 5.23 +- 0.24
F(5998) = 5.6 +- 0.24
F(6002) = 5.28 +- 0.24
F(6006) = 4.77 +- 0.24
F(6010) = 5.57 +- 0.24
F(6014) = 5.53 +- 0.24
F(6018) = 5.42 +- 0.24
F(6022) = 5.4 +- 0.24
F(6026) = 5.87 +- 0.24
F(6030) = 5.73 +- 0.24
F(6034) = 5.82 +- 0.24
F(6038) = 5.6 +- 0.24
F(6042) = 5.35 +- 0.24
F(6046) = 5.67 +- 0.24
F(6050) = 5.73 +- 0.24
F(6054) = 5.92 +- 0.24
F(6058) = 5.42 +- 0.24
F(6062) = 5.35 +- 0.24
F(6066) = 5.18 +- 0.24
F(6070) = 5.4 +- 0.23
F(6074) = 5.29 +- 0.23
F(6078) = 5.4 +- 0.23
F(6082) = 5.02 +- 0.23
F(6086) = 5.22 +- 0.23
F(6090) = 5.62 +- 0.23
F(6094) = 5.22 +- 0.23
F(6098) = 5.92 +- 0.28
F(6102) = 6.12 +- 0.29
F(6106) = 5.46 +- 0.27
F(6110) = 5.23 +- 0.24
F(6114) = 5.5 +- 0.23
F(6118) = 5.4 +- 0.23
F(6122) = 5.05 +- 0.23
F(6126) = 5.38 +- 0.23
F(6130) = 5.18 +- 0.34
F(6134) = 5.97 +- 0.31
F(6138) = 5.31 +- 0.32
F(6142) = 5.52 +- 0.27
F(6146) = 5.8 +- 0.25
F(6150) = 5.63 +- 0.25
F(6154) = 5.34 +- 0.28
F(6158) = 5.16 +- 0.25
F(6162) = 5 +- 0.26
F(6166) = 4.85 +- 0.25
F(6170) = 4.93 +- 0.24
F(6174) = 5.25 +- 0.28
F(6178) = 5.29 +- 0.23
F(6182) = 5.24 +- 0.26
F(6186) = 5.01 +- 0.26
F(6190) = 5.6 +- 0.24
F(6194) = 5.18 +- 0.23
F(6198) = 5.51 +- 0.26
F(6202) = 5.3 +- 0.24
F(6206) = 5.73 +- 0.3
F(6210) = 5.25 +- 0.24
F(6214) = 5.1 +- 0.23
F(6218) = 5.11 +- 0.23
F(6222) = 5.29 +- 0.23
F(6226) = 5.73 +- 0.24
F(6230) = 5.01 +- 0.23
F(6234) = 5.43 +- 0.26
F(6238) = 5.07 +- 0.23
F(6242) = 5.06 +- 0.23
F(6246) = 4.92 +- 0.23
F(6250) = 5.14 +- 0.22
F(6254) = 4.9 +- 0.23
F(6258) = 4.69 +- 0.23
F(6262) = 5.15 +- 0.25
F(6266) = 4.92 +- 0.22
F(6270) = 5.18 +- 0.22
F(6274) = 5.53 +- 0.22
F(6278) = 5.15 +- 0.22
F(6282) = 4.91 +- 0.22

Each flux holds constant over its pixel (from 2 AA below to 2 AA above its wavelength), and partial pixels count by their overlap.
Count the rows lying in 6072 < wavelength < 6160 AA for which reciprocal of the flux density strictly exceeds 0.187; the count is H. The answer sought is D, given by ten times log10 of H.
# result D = 10.0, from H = 10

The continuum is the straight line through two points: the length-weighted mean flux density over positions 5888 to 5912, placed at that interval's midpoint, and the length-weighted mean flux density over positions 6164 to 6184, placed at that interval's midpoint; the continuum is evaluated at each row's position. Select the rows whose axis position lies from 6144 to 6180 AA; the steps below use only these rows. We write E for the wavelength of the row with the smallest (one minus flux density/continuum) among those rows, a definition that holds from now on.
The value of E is 6146 AA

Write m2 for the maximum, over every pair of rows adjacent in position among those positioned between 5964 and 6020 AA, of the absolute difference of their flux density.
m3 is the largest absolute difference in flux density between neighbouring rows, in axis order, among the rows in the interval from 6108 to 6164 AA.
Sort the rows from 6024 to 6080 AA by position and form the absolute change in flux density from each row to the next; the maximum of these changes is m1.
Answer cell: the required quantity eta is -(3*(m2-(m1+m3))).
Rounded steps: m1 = 0.50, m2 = 0.80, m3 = 0.79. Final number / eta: 1.5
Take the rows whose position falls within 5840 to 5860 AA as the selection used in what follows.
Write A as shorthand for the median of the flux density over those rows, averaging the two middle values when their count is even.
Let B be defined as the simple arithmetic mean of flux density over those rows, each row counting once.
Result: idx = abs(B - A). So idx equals 0.08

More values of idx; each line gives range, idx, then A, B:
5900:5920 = 0.00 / 5.38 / 5.38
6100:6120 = 0.08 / 5.46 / 5.54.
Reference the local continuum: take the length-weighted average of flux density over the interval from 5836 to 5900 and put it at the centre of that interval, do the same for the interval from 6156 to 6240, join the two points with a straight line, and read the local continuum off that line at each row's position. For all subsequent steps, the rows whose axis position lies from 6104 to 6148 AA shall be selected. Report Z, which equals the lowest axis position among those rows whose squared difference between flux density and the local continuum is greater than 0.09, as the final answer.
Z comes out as 6134 AA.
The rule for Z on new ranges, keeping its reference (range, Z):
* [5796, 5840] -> 5798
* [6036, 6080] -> 6038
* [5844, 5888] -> 5850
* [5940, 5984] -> 5954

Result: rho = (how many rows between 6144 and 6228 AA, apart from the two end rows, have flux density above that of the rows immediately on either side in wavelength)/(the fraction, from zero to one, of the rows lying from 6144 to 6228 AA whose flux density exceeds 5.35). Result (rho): 14.0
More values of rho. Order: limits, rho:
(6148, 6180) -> 0.0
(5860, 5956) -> 7.4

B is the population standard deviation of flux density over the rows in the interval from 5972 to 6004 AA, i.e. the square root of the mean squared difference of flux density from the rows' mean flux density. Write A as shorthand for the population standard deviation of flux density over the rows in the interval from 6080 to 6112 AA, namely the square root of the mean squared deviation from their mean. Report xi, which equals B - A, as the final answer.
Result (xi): -0.10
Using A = 0.36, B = 0.255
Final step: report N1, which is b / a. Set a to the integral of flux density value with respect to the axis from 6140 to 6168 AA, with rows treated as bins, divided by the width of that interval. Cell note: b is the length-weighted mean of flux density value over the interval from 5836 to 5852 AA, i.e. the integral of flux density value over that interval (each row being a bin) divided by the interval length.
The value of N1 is 1.08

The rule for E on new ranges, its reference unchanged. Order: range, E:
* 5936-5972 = 5962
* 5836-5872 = 5862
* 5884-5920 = 5906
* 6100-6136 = 6102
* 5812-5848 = 5830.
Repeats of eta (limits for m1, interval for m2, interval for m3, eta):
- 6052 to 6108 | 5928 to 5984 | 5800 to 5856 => 1.5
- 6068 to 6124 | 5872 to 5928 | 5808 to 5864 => 2.3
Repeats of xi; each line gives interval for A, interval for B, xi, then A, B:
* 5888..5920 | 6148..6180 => -0.24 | 0.48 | 0.237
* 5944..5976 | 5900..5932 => -0.03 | 0.20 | 0.169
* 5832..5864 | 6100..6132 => 0.07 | 0.23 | 0.302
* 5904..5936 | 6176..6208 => 0.05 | 0.17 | 0.222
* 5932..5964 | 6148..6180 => 0.04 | 0.20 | 0.237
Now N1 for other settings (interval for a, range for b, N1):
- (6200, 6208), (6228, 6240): 0.94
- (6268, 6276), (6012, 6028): 1.04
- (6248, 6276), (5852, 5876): 1.10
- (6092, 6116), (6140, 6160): 0.98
